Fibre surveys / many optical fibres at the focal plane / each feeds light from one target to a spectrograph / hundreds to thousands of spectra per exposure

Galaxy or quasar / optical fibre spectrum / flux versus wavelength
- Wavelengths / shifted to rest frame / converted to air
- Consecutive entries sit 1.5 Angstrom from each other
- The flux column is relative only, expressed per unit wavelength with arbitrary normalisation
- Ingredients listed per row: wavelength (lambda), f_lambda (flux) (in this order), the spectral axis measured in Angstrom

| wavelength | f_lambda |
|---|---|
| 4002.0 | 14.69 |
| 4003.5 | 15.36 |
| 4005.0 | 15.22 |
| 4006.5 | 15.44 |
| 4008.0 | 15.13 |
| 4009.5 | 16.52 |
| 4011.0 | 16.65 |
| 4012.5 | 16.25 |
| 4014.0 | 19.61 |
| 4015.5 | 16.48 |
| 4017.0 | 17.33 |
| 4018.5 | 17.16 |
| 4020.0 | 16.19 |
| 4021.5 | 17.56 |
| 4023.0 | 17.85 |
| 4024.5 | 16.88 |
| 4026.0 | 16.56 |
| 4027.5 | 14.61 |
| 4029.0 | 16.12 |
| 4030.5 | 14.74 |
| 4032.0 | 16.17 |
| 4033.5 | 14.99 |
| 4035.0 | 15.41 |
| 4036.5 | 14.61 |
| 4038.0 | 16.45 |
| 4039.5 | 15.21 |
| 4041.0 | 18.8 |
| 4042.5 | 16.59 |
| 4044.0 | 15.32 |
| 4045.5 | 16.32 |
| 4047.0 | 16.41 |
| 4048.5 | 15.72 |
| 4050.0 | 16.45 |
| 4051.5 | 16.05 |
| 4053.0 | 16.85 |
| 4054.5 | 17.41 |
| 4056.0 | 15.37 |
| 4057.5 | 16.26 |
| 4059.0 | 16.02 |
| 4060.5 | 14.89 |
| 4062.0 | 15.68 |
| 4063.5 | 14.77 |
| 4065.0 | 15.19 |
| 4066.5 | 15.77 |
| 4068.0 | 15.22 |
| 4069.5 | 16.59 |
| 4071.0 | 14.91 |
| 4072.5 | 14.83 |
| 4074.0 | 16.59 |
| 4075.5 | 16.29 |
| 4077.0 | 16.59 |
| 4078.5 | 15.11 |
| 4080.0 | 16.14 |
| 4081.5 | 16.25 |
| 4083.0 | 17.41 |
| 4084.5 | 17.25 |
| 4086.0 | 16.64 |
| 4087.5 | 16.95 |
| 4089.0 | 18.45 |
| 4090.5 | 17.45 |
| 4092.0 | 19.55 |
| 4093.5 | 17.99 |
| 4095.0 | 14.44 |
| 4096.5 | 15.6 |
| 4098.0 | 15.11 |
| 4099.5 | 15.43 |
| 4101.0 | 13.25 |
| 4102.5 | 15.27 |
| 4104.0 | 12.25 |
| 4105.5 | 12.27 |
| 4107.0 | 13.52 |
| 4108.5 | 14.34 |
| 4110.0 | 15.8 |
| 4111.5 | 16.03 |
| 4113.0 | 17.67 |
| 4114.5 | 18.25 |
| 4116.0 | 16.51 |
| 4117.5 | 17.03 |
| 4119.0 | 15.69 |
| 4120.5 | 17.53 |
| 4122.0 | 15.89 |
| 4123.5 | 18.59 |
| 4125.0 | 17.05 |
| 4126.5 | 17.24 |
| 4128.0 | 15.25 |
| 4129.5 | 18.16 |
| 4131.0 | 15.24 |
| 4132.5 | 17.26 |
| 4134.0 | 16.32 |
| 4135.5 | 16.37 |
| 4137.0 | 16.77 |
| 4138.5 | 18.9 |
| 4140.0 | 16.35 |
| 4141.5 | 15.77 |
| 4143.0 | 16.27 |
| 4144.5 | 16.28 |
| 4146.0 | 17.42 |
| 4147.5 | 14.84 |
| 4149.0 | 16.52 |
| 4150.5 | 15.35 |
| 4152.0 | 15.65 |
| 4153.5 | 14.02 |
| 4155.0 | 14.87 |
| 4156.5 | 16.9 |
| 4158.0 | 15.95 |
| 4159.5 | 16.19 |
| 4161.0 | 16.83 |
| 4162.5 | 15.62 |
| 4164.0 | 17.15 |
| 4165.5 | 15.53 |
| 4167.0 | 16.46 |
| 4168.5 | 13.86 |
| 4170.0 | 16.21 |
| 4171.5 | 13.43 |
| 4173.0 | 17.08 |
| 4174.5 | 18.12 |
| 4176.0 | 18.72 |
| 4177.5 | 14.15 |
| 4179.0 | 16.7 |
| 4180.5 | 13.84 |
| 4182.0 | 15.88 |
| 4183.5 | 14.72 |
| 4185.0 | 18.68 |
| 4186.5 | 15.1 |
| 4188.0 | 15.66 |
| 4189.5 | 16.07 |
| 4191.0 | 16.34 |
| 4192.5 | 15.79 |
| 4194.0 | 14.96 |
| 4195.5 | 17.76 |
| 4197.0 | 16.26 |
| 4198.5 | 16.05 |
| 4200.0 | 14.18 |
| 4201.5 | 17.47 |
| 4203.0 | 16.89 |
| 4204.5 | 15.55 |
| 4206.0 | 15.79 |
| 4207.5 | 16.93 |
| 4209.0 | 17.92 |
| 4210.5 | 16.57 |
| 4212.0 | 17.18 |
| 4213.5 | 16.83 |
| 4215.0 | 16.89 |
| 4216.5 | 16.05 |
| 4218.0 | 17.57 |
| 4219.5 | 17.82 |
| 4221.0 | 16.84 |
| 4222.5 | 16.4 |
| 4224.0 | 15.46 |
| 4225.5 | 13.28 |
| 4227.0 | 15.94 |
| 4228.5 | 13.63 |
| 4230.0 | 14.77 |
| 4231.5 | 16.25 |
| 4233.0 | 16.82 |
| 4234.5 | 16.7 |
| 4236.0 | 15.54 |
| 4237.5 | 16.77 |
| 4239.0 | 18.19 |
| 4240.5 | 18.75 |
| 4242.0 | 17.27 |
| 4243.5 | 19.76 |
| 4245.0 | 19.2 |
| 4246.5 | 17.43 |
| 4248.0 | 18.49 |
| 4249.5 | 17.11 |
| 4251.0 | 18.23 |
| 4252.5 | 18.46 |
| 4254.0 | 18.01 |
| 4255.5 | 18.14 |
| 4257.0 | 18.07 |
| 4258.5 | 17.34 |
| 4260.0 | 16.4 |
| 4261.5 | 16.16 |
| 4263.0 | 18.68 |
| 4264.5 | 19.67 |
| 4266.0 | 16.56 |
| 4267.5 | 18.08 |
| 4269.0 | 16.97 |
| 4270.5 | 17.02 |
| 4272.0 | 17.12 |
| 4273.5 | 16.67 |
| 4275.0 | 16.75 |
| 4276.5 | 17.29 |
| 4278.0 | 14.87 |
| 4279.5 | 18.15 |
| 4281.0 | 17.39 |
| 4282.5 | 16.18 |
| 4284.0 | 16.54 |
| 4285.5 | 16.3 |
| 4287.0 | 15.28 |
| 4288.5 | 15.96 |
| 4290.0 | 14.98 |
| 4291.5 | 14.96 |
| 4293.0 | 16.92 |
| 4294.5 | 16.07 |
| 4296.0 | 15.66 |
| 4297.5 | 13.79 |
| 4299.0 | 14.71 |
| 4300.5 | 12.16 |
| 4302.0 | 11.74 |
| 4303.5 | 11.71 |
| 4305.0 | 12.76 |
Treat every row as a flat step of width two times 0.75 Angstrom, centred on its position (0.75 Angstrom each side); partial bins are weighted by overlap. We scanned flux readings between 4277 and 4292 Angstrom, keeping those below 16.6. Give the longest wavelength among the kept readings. 4291.5 Angstrom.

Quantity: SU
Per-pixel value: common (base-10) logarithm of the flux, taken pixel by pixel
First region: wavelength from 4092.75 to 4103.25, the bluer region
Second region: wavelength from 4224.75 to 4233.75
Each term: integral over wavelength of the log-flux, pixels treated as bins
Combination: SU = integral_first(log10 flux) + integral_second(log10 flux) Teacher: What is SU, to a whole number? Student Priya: 23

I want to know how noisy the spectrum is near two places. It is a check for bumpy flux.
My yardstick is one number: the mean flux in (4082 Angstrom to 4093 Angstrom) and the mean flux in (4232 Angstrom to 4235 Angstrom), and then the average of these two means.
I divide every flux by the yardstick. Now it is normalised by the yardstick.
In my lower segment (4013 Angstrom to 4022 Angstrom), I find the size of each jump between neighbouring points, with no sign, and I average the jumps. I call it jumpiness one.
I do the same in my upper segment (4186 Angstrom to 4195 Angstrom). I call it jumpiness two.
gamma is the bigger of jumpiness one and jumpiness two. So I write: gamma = 0.08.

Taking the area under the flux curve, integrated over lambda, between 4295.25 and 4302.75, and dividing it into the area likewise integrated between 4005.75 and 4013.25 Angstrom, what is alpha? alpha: 1.18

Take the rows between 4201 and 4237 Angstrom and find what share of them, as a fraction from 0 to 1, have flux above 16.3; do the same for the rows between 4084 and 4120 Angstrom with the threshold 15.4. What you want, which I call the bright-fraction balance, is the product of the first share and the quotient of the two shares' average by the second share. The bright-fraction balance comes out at 0.55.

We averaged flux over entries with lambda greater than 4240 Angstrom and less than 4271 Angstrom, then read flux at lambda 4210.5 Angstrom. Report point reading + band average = 34.5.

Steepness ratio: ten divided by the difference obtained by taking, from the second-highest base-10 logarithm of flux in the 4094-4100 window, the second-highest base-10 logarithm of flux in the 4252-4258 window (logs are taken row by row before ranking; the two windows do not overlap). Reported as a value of -142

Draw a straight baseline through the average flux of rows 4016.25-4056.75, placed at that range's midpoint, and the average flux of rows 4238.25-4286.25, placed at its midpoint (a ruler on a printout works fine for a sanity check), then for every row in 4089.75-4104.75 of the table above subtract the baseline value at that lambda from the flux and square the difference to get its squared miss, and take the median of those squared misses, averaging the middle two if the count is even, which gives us 2.1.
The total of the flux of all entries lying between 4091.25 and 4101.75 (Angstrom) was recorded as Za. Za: 111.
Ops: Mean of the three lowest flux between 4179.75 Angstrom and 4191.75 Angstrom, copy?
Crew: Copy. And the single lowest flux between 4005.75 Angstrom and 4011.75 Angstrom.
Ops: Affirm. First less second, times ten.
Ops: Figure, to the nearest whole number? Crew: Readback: -6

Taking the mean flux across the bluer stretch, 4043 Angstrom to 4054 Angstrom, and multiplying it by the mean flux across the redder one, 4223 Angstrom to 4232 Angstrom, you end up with 241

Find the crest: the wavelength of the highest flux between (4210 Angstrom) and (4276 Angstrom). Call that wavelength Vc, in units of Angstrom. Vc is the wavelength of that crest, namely 4243.5 Angstrom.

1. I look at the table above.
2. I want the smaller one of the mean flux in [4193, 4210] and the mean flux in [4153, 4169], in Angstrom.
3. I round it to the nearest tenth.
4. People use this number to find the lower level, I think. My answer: 15.8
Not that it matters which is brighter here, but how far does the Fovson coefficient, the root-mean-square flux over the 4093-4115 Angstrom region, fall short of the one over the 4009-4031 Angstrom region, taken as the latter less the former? 1.5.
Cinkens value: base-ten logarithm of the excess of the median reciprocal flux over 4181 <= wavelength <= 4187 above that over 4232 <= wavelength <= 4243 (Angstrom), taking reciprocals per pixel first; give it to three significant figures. -2.29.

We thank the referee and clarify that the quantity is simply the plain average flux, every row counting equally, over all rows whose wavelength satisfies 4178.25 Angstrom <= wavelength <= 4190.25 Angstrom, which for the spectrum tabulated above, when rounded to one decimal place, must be 15.8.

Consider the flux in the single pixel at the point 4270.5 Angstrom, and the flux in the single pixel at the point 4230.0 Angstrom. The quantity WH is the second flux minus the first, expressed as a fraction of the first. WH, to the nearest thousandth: -0.132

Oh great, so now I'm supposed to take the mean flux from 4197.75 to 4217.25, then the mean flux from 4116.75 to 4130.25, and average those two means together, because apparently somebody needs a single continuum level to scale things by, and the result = 16.7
